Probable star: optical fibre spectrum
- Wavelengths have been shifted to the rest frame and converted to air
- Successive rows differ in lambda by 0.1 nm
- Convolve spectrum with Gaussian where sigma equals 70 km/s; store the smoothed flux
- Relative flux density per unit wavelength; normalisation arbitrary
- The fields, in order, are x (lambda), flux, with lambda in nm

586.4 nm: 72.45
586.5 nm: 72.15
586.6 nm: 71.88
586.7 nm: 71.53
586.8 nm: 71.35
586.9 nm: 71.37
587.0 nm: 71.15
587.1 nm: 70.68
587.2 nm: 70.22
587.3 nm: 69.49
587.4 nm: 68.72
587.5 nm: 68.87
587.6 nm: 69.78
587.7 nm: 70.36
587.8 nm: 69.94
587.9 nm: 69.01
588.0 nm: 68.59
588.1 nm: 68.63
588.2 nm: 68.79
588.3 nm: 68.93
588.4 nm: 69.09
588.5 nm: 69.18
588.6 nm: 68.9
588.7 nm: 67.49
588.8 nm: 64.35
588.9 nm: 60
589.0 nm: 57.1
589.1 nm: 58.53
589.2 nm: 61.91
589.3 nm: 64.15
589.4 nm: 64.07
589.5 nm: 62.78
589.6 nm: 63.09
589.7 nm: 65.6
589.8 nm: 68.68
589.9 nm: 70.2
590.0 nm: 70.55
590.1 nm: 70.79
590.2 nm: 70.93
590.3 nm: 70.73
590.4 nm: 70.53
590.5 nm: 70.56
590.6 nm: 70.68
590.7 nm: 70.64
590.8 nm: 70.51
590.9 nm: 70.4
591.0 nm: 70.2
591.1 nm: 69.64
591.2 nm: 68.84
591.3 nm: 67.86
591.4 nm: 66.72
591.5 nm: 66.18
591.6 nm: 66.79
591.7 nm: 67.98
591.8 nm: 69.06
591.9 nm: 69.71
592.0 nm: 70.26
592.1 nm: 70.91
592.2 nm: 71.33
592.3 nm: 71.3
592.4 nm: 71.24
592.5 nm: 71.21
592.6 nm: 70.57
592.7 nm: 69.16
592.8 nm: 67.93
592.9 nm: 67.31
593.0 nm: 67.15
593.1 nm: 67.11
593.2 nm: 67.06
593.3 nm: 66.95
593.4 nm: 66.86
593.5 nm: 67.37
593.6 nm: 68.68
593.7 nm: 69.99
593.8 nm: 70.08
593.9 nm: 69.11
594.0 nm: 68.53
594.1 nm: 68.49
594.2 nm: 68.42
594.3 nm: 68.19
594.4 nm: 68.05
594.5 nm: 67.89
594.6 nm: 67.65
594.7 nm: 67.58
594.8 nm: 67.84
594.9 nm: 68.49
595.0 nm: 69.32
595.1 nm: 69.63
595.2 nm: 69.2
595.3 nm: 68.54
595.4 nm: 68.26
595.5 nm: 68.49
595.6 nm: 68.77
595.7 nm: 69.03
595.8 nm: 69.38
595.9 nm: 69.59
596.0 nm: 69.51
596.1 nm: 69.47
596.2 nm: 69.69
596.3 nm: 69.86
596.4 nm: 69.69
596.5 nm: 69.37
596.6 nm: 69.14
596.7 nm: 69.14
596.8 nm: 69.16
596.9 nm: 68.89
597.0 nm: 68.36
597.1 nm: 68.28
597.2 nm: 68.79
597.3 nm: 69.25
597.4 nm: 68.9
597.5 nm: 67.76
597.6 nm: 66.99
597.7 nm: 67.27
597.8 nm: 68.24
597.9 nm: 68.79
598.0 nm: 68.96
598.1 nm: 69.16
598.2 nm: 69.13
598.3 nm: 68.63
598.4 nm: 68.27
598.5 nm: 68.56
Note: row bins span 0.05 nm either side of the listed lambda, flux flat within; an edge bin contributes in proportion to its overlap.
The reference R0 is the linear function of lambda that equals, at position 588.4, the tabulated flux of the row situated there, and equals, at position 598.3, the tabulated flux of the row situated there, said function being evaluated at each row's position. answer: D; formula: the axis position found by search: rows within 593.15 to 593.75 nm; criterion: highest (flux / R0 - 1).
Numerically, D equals 593.7 nm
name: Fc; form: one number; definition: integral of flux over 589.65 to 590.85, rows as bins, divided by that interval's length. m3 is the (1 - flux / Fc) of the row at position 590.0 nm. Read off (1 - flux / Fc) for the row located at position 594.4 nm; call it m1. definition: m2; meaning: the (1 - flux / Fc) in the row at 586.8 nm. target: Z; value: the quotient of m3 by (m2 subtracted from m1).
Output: -0.2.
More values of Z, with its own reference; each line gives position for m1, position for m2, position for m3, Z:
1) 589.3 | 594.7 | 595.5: 0.4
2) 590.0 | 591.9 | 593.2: -3.5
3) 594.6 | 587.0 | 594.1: 0.4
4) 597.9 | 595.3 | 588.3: -4.4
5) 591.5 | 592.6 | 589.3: 1.3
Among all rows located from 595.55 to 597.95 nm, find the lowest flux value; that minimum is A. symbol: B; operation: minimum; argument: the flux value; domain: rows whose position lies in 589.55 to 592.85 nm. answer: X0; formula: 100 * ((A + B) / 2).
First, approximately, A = 66.99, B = 63.09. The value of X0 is 6504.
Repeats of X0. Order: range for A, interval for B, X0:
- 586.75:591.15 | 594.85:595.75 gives 6268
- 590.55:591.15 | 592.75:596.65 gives 6825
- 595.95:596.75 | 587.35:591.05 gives 6312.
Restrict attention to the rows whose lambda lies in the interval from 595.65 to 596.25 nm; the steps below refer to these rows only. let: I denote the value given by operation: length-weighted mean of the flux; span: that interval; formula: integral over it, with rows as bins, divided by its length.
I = 69.4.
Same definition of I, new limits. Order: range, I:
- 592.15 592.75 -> 70.8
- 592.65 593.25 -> 67.6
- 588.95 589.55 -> 61.4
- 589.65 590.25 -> 69.5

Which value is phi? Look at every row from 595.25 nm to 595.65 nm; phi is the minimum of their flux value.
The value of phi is 68.26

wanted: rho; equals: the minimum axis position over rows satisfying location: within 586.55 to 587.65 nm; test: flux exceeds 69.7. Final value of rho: 586.6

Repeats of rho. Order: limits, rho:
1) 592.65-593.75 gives 593.7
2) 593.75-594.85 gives 593.8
